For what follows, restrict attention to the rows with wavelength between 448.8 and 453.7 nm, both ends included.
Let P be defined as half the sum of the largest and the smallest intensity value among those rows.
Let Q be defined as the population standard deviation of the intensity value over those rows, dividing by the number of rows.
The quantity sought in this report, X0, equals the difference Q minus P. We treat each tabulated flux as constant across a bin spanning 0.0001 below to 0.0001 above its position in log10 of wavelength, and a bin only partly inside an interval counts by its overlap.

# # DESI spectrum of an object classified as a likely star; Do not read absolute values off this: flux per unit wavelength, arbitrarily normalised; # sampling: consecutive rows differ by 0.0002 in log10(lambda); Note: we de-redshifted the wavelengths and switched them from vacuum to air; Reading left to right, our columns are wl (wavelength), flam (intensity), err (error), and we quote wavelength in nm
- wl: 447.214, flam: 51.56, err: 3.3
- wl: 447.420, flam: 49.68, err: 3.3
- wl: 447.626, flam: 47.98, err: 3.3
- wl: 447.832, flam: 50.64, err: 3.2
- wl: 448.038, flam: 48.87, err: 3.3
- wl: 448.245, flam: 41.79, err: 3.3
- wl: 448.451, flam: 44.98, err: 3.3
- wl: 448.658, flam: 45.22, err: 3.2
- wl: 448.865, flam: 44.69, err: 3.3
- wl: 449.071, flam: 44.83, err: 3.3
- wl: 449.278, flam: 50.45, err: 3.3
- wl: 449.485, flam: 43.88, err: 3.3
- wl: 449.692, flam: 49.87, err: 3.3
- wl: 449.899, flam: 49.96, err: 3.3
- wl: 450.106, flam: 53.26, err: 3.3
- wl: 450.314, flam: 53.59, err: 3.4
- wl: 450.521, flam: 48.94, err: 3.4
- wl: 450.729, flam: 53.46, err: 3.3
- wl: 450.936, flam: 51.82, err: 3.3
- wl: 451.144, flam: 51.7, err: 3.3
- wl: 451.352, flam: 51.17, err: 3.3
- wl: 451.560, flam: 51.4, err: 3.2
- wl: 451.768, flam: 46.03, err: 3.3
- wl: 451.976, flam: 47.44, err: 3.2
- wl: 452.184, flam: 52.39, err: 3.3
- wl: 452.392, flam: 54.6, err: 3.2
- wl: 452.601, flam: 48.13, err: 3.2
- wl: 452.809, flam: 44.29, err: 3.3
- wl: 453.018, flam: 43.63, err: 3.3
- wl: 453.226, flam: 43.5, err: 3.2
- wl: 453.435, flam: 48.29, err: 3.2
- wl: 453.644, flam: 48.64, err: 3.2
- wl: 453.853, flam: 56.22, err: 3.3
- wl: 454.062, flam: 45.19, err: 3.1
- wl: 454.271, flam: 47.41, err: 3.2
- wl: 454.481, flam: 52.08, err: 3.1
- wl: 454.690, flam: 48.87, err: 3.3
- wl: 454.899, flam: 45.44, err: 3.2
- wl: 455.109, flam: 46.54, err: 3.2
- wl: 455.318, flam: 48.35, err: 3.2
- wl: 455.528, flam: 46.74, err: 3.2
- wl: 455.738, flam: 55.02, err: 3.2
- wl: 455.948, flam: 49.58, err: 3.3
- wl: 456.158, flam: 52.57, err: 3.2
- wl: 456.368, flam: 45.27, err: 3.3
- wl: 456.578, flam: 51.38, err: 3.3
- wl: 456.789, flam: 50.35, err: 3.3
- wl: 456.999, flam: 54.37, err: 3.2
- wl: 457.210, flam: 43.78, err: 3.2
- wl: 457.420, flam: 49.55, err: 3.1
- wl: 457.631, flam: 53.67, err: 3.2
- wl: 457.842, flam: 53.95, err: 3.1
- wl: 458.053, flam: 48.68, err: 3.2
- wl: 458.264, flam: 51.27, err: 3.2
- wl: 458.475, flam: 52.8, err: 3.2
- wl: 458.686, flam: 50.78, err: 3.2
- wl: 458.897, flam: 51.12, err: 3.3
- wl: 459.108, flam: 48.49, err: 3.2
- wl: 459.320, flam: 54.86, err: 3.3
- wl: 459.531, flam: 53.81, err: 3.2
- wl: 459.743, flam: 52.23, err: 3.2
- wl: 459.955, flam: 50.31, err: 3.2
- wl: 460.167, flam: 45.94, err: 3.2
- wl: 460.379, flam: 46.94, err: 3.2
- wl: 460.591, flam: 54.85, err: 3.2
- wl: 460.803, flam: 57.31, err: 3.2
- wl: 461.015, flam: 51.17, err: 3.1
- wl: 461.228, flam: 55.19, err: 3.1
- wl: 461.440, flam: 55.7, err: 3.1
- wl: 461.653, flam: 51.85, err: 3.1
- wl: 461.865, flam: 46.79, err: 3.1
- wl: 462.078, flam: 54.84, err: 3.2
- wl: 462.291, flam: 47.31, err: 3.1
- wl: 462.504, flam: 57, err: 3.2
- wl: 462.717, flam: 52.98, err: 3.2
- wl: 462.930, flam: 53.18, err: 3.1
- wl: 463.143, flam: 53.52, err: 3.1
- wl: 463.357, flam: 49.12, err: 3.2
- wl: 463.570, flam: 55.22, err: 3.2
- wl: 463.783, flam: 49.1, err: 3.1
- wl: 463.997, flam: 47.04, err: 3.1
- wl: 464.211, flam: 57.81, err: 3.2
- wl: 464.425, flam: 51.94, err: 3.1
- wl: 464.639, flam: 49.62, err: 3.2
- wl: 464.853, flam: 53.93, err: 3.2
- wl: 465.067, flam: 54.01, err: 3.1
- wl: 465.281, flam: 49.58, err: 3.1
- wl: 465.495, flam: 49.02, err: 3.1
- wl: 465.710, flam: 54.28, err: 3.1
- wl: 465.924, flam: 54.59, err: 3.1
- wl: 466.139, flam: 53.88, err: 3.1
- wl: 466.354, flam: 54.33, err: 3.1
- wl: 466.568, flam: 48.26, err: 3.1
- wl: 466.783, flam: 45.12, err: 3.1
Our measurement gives -45.6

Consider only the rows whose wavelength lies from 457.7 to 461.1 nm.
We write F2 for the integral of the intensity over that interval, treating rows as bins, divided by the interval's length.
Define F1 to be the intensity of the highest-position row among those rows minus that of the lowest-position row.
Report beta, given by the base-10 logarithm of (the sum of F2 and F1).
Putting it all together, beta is 1.69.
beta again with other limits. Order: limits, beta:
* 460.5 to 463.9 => 1.67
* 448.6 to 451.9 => 1.70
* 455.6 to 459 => 1.67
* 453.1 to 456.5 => 1.70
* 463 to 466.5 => 1.73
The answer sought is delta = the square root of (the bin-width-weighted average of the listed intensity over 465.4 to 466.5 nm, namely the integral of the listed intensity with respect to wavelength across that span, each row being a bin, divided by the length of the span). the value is 7.29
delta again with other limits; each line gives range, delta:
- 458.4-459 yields 7.18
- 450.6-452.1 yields 7.10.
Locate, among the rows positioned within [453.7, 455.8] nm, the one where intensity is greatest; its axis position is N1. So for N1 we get 453.853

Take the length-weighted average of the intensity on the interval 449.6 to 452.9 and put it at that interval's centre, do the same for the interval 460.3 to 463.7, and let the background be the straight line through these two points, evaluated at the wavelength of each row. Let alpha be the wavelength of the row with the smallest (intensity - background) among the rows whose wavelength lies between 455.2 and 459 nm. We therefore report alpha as 457.210 nm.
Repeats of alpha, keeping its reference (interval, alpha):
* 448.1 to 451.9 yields 448.245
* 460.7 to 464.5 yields 463.997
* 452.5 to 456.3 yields 453.226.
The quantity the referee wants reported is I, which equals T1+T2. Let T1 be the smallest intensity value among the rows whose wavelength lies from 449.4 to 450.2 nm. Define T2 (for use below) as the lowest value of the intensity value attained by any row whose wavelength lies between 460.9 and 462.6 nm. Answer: 90.7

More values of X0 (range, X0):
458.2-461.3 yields -48.6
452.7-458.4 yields -46.2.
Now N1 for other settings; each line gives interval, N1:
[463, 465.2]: 464.211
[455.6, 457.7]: 455.738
